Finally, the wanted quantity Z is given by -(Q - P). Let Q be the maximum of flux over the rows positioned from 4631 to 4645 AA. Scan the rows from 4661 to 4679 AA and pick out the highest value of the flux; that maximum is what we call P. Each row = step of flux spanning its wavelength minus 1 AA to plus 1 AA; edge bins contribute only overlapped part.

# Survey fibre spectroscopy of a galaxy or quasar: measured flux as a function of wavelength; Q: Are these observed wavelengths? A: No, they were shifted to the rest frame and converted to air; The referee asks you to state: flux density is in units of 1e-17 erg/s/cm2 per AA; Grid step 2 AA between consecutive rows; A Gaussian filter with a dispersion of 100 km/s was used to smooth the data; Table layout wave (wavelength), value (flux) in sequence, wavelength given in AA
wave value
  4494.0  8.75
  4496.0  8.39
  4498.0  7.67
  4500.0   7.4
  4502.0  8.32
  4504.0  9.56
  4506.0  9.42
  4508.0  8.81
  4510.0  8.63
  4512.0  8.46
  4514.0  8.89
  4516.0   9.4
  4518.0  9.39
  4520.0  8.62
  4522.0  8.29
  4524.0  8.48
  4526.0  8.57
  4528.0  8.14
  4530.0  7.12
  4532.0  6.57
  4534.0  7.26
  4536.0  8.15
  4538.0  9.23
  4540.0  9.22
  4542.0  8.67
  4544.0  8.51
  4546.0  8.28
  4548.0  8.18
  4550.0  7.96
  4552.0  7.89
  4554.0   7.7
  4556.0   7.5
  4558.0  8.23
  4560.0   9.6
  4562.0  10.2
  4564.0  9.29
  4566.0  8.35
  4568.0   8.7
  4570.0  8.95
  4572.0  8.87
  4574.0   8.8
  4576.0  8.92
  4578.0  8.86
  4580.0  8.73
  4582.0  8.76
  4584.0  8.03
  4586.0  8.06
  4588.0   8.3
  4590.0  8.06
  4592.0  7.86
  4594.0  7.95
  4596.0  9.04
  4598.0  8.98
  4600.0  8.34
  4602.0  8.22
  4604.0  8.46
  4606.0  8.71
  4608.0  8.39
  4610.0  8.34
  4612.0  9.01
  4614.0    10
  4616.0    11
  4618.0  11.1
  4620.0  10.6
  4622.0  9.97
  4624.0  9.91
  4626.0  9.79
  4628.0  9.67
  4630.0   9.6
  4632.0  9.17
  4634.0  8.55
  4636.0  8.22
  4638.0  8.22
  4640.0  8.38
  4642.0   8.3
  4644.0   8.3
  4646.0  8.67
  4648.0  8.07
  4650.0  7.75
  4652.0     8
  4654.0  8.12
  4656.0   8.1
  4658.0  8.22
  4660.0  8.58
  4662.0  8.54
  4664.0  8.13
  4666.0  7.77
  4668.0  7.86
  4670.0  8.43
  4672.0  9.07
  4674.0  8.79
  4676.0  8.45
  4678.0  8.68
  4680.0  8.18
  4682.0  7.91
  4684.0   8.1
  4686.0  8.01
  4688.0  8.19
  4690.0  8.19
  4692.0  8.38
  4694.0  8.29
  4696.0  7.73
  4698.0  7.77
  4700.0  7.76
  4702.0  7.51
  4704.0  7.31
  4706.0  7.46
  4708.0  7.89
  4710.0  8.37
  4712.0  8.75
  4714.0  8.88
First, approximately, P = 9.07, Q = 9.17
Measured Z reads -0.1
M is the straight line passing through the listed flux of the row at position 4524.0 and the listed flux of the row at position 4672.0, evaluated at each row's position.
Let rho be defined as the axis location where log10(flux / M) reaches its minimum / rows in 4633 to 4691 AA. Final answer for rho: 4666.0 AA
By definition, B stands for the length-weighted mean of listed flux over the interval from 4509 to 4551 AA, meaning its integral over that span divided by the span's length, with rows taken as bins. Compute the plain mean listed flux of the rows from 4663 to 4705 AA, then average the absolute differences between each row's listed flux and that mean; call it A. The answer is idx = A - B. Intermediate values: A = 0.330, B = 8.38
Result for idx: -8.05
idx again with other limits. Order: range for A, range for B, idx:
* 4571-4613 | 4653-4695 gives -7.94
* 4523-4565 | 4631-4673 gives -7.65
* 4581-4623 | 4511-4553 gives -7.55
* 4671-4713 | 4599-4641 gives -8.85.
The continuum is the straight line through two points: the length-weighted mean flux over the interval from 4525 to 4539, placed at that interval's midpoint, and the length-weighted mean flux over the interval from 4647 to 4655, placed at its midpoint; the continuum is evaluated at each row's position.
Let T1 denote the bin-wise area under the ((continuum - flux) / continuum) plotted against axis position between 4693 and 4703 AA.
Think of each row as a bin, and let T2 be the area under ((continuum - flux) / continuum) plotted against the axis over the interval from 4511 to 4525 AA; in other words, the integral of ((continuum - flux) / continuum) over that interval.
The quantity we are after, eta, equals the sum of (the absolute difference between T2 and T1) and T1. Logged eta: 2.2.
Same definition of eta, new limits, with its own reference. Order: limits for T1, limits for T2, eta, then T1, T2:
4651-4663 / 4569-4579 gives 0.4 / -0.40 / -1.2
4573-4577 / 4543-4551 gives -0.4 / -0.48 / -0.4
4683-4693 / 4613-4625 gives 3.4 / -0.19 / -3.7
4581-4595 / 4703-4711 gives 0.3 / -0.40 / 0.3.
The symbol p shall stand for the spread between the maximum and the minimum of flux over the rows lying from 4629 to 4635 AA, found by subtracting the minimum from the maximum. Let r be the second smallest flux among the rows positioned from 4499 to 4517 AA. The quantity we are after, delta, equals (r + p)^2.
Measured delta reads 88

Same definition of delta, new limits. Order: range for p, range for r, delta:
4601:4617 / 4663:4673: 113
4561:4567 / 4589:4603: 96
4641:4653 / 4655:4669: 77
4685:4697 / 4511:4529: 80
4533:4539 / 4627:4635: 124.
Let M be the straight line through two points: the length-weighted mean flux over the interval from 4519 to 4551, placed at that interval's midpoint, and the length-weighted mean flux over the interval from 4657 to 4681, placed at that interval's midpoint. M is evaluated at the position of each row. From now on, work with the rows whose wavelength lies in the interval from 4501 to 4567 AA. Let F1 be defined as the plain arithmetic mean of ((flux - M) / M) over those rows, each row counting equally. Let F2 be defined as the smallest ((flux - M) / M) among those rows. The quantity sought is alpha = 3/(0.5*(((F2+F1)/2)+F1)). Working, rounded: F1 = 0.04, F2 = -0.20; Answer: -141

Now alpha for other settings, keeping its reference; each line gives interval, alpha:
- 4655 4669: -81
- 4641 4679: -121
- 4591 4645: 58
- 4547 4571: 514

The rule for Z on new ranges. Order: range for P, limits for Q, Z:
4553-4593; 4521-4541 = 1.0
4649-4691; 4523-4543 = -0.2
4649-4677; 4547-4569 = -1.1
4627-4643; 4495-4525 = 0.1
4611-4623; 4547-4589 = 0.9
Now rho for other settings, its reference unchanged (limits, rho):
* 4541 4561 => 4556.0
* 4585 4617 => 4592.0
